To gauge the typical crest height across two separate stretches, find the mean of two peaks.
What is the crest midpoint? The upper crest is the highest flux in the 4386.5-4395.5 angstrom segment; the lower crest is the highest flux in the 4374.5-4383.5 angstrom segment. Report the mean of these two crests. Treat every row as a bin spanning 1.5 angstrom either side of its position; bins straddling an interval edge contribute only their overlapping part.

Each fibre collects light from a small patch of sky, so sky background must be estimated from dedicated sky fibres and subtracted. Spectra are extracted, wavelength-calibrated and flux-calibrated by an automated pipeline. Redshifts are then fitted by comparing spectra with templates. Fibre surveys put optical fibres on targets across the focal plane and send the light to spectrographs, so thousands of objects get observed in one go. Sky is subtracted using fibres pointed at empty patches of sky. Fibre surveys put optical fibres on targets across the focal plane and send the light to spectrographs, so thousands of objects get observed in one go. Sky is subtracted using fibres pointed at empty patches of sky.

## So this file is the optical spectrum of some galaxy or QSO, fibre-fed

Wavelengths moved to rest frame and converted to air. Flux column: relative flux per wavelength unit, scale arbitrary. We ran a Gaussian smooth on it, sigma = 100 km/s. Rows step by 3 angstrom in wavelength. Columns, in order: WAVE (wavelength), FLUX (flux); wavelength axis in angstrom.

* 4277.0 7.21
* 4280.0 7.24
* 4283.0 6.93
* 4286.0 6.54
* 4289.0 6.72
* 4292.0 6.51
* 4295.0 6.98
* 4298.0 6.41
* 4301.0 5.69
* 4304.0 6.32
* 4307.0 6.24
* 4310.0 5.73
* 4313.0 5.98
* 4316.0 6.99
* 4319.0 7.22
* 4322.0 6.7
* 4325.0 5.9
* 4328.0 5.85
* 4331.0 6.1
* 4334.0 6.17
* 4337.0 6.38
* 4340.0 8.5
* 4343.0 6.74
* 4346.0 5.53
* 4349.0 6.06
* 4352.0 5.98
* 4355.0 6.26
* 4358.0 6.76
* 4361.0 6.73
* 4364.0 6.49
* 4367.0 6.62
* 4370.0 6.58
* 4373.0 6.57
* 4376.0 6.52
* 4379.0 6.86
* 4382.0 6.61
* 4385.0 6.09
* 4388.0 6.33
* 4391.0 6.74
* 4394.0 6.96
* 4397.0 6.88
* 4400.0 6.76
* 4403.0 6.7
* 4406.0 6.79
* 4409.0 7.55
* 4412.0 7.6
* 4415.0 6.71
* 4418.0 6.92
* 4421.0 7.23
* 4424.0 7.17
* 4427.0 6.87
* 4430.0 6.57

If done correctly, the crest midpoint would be 6.91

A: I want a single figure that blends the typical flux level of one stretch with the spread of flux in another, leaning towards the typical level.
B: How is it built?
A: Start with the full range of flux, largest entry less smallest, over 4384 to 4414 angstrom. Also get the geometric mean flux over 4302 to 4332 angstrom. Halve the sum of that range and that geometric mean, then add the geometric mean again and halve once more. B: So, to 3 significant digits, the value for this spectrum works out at 5.09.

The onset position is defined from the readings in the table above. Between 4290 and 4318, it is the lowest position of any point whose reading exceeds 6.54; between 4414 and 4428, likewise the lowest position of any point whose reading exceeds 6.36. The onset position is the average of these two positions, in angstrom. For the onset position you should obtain 4355.0 angstrom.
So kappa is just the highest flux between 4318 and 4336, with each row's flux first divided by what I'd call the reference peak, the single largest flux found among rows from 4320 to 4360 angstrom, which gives 0.85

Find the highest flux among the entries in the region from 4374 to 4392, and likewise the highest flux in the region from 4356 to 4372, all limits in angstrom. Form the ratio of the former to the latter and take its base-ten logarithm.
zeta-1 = 0.006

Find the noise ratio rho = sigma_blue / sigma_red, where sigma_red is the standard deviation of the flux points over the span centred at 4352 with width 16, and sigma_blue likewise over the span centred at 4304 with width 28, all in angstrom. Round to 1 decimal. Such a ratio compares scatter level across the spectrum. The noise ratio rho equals 1.1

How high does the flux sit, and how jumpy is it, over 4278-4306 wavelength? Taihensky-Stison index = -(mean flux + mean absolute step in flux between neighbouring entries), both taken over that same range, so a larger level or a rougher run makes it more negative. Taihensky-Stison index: -7.03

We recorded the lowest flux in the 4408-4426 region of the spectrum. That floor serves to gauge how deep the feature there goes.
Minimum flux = 6.71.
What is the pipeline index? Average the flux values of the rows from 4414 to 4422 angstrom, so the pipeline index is 6.95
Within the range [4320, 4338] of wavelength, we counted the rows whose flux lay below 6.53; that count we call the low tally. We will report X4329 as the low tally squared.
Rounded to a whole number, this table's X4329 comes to 25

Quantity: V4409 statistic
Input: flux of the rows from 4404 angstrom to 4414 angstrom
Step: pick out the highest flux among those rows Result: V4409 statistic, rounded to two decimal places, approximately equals 7.60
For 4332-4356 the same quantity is 8.50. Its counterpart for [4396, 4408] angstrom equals 6.88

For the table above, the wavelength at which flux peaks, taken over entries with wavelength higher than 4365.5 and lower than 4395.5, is 4394.0 angstrom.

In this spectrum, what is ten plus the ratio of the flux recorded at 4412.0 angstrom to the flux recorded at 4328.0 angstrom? 11.3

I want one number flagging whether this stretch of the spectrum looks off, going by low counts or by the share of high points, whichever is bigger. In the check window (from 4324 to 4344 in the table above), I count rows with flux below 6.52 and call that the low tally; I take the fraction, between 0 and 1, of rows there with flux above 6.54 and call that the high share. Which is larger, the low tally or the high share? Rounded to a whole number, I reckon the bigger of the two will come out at 5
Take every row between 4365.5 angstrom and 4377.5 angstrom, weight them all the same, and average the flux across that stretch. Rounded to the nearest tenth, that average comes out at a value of 6.6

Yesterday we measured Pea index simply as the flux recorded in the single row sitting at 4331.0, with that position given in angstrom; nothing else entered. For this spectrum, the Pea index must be 6.1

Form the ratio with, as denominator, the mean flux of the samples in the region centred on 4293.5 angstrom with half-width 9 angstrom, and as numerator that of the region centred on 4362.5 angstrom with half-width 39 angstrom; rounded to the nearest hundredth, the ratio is 1.00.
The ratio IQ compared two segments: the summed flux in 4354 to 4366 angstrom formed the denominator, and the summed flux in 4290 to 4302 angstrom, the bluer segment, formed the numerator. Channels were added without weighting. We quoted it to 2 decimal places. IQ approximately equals 0.98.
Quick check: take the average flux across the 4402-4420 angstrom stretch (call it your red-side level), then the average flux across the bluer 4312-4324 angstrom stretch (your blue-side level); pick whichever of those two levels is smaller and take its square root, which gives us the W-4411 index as 2.59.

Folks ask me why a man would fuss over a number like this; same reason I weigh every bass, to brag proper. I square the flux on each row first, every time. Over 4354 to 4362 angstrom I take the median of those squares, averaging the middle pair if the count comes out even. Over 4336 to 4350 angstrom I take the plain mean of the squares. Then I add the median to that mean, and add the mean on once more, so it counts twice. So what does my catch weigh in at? 136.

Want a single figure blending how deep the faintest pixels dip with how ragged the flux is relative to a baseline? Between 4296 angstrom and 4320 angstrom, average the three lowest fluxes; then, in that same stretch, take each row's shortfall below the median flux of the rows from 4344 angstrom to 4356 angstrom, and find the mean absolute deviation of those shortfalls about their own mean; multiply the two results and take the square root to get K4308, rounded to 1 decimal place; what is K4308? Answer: 1.5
